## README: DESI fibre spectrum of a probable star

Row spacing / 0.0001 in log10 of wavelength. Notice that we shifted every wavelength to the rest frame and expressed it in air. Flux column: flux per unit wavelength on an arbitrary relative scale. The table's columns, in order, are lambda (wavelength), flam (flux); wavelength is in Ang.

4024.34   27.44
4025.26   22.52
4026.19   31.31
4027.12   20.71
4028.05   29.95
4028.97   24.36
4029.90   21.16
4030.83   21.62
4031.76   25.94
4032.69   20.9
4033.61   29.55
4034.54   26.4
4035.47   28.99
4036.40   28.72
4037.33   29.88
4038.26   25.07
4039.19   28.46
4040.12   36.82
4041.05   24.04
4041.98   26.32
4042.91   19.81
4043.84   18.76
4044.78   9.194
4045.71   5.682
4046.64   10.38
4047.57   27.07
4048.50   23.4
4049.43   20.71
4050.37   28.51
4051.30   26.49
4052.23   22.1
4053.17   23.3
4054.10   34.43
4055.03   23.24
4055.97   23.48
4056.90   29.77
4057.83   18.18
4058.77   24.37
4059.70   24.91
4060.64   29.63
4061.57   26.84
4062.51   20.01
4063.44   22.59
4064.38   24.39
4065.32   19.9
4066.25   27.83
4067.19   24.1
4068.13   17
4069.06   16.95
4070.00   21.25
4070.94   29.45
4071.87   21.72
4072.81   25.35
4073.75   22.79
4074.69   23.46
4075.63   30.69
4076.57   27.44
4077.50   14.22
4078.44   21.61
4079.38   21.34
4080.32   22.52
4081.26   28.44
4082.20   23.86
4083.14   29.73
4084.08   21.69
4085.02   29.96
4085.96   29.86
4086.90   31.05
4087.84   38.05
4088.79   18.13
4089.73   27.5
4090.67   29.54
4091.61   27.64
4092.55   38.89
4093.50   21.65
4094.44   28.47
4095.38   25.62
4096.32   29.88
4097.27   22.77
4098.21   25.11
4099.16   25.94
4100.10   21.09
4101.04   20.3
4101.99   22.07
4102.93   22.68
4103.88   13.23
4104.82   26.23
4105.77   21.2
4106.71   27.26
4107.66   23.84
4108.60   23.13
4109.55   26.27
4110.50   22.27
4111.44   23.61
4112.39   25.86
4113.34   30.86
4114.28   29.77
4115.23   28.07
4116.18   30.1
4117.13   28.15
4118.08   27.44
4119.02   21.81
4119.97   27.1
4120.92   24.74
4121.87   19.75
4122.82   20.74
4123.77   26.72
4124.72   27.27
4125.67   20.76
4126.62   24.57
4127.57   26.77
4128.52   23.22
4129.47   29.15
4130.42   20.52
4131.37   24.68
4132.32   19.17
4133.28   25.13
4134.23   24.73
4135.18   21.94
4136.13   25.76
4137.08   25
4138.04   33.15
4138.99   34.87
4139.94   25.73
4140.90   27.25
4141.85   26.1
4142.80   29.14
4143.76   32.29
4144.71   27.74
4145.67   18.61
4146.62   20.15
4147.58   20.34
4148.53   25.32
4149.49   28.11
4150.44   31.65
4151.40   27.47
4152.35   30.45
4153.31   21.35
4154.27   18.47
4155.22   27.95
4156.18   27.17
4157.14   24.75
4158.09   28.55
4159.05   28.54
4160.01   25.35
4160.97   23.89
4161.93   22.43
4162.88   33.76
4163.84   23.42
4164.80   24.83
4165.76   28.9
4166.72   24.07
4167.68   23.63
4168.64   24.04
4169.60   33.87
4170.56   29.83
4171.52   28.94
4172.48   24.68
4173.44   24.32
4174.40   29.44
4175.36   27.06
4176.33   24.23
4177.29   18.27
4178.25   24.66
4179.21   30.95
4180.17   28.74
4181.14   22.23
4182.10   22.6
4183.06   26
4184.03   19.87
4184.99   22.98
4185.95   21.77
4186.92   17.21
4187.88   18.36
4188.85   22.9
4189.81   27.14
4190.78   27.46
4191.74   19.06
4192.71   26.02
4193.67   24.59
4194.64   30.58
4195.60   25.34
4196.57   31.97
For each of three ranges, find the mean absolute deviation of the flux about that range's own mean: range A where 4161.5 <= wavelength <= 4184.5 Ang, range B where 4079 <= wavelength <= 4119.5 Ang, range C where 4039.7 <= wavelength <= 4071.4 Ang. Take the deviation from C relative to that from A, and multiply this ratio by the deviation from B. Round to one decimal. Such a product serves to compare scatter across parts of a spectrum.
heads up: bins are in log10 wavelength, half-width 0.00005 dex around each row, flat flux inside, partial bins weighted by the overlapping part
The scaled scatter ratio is 5.3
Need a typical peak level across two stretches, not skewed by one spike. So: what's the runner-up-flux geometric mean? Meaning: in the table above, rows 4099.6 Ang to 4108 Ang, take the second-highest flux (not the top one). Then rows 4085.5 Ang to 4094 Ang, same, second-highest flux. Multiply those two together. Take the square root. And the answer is 31.6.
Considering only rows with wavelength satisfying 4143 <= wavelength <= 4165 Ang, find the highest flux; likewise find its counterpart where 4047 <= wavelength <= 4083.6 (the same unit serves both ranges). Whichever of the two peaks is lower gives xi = 33.8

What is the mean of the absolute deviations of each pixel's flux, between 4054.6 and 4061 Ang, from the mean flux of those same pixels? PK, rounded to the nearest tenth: 2.8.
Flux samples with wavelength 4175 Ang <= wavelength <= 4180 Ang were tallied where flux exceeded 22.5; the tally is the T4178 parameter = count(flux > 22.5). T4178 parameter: 4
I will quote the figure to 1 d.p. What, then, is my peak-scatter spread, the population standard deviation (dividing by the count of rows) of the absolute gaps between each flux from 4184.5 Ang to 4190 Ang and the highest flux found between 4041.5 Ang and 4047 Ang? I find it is 2.8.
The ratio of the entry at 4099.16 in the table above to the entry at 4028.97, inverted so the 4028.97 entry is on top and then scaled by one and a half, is 1.41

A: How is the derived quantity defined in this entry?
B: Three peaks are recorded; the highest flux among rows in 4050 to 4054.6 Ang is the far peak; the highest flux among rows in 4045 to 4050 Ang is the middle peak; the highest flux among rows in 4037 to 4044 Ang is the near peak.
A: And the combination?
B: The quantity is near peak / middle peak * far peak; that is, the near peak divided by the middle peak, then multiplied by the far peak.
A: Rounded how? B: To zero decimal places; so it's 47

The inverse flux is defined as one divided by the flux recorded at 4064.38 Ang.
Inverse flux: 0.0410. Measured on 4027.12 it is 0.0483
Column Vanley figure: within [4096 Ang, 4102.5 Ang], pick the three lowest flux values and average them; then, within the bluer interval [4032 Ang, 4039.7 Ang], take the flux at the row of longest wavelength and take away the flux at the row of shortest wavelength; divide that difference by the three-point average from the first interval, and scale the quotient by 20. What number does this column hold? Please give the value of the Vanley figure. 7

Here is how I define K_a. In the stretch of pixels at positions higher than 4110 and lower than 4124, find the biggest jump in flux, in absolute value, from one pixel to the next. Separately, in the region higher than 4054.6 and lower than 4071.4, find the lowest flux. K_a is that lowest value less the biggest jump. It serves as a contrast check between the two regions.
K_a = 11.0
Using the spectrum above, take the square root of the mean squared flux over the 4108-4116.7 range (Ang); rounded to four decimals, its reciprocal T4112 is 0.0373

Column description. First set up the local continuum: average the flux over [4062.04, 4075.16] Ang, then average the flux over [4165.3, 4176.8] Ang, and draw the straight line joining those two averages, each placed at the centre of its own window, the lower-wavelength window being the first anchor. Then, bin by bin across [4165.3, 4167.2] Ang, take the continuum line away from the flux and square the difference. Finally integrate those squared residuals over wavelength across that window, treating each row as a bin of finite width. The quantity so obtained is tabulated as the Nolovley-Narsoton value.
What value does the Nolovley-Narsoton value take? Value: 11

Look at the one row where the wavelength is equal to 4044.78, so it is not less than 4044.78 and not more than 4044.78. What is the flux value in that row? 9.194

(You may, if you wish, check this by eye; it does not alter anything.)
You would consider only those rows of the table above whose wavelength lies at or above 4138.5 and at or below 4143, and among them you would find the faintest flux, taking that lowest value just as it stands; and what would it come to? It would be 25.73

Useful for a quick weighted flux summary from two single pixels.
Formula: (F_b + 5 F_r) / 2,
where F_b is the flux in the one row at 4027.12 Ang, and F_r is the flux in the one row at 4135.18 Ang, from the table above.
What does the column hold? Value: 65.2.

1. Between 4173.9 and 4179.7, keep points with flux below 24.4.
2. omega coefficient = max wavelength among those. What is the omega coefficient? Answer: 4177.29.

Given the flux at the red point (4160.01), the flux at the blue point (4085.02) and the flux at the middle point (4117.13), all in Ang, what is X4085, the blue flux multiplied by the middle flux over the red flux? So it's 33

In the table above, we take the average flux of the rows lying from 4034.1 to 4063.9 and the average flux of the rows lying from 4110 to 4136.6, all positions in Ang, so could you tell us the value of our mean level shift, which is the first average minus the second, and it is -1.04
